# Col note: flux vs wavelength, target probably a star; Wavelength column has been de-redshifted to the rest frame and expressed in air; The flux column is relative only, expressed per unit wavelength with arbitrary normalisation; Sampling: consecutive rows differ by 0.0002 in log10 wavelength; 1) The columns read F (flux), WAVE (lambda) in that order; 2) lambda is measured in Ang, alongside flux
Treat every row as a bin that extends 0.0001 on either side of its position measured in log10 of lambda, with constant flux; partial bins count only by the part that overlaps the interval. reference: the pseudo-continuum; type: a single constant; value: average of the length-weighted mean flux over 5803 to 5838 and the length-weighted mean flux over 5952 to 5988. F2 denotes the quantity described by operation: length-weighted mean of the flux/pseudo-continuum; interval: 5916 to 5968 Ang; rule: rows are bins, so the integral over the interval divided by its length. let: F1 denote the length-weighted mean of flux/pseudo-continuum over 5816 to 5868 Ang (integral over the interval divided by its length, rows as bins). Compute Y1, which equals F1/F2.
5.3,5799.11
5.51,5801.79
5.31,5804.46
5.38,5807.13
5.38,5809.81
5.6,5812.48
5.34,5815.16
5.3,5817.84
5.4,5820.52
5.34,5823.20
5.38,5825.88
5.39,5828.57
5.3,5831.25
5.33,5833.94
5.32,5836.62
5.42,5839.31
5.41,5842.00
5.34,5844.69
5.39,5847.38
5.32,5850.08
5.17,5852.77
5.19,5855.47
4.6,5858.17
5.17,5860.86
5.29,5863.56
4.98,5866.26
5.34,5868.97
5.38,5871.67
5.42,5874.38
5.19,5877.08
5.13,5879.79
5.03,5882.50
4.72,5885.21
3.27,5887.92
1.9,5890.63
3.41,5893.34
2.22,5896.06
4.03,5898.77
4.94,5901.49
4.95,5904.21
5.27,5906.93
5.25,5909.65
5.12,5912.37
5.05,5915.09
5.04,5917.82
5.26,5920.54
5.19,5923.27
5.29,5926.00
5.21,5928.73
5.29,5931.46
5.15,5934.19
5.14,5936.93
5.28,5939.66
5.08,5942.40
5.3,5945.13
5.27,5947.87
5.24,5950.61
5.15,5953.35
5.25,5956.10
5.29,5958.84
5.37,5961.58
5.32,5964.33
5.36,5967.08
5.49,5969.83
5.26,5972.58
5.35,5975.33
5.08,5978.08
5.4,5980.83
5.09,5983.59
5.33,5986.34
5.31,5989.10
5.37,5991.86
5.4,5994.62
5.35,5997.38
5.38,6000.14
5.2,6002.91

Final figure 1.01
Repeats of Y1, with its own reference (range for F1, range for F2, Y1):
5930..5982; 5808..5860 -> 0.99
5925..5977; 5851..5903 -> 1.16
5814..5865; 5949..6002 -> 1.00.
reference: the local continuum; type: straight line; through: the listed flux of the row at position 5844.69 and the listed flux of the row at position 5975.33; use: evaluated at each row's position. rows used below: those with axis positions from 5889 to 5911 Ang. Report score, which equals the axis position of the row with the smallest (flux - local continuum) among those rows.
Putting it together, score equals 5890.63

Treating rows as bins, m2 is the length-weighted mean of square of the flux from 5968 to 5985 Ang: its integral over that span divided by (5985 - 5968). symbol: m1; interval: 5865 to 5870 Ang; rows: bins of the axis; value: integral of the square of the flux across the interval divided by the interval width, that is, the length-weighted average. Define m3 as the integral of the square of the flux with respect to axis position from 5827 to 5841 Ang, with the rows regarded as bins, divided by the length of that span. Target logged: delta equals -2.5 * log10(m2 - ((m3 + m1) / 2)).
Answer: 1.2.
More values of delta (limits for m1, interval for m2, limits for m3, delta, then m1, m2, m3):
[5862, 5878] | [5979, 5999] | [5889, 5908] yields -2.0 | 27.8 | 28.3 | 15.9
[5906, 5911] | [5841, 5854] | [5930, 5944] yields -0.1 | 27.7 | 28.4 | 27.0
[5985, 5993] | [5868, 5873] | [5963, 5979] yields 1.0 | 28.5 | 28.8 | 28.3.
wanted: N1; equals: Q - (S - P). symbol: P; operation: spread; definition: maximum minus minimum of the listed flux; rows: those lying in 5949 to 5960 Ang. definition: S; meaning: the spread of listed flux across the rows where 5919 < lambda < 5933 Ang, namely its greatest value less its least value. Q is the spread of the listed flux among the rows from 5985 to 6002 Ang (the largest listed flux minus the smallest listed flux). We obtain 0.1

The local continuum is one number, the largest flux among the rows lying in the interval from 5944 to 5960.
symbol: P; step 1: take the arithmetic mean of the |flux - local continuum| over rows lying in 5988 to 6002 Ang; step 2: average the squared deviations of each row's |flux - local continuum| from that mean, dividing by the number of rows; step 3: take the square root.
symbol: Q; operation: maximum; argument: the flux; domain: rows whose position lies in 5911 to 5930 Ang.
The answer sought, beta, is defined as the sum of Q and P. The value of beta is 5.32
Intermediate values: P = 0.03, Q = 5.29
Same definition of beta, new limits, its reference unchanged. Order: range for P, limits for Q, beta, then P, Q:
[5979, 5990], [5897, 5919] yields 5.35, 0.08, 5.27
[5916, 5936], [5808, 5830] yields 5.68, 0.08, 5.6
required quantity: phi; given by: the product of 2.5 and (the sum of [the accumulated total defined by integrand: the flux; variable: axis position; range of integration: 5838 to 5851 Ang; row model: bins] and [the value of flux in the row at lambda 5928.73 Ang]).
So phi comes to 188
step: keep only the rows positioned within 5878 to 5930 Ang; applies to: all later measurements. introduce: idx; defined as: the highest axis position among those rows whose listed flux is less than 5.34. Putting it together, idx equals 5928.73 Ang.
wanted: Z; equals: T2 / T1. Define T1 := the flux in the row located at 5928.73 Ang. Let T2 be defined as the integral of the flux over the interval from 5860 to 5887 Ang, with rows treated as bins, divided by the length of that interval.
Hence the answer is 0.99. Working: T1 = 5.21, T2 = 5.13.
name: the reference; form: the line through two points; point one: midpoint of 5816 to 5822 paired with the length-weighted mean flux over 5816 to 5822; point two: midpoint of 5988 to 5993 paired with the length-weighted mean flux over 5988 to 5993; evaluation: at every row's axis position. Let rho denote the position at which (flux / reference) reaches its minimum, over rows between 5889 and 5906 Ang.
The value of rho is 5890.63 Ang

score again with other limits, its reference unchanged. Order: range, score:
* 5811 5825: 5817.84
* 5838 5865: 5858.17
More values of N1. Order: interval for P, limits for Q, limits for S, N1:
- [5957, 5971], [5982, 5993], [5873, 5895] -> -3.0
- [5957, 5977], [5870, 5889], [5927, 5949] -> 2.2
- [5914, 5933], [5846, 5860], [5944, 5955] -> 0.9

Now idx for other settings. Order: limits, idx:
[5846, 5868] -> 5866.26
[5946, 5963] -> 5958.84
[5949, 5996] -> 5989.10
